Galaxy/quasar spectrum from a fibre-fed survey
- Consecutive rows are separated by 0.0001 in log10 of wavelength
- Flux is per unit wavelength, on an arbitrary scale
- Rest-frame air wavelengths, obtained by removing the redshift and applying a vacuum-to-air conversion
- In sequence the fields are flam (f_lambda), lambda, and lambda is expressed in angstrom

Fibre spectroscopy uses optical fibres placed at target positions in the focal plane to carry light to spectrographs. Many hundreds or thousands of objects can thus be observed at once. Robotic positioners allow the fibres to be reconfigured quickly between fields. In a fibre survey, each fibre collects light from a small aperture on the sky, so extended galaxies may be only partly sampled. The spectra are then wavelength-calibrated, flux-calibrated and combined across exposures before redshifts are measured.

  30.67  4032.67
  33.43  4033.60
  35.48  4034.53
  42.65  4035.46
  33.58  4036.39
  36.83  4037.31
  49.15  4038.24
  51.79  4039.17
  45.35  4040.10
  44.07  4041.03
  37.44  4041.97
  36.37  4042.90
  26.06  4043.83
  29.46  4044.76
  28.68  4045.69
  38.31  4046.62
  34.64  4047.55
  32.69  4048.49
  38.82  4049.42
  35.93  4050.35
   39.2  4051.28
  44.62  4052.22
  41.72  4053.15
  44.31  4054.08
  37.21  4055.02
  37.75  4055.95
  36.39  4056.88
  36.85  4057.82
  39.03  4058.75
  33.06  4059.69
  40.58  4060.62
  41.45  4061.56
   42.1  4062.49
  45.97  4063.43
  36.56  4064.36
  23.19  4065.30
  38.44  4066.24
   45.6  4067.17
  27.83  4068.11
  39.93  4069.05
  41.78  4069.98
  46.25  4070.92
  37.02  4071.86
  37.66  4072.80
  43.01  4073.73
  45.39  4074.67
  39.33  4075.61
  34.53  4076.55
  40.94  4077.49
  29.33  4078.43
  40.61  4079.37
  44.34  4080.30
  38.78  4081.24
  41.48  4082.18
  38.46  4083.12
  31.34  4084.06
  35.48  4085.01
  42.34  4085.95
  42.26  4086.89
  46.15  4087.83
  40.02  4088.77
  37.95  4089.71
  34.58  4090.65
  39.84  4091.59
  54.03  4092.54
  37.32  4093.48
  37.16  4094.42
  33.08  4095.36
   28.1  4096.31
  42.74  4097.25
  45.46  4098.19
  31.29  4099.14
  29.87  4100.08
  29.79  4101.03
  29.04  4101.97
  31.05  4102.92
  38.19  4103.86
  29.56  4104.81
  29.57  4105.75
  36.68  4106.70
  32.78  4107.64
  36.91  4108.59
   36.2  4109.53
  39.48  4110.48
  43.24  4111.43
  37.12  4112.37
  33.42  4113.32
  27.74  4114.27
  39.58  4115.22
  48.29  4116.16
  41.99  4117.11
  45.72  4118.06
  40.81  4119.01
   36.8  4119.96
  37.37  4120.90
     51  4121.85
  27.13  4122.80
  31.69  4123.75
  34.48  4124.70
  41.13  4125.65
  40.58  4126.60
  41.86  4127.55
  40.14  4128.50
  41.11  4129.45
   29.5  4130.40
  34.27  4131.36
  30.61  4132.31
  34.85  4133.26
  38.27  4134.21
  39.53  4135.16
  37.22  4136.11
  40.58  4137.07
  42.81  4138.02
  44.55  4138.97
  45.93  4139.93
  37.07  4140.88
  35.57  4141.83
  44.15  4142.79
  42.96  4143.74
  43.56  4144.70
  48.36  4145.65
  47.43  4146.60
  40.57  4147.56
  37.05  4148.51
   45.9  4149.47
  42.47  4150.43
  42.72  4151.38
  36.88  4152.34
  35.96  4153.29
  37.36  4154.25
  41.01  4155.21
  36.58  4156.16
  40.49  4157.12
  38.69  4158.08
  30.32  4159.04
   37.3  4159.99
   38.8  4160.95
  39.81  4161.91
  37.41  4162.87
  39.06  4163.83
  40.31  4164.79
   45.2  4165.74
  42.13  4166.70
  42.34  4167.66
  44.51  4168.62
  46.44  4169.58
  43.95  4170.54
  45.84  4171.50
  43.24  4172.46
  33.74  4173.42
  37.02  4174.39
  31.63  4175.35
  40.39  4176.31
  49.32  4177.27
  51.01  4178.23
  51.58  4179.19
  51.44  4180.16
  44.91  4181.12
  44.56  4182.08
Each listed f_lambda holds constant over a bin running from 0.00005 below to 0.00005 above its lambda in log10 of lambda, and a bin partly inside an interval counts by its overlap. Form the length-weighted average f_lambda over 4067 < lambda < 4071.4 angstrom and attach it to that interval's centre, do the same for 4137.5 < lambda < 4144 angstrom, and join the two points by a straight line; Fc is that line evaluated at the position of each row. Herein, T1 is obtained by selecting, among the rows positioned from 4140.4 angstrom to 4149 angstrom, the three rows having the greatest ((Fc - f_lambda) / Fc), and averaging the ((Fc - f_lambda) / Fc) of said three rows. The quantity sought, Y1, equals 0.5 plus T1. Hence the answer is 0.628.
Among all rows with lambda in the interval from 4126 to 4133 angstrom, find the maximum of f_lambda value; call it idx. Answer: 41.86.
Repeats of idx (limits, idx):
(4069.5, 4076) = 46.25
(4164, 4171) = 46.44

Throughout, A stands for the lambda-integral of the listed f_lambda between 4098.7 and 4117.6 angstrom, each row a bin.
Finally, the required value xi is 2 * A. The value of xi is 1327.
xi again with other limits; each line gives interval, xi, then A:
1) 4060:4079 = 1474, 737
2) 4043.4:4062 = 1371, 686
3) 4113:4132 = 1451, 726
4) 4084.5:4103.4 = 1412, 706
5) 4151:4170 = 1506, 753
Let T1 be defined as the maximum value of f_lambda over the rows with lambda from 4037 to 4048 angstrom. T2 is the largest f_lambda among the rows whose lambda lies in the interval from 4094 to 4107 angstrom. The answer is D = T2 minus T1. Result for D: -6.3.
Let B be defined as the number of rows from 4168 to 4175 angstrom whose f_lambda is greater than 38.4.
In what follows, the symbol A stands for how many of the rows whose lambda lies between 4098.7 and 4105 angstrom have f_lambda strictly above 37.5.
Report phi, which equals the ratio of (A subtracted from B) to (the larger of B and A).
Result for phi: 0.80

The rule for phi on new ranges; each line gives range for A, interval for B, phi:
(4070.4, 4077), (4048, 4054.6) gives 0.00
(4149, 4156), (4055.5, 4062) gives -0.25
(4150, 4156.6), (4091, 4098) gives 0.00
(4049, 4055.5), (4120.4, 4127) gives -0.40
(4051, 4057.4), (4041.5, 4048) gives -1.00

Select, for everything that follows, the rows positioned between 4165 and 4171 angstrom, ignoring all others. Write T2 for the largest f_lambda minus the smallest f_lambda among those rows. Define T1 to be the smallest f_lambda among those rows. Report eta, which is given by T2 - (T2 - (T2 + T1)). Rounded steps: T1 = 42.13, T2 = 4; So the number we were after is 46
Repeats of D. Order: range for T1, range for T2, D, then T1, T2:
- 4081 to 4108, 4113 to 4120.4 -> -5.7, 54.03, 48.29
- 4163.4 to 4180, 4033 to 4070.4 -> 0.2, 51.58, 51.79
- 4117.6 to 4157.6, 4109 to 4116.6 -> -2.7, 51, 48.29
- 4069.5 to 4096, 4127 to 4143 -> -8.1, 54.03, 45.93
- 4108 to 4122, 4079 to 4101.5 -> 3.0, 51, 54.03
